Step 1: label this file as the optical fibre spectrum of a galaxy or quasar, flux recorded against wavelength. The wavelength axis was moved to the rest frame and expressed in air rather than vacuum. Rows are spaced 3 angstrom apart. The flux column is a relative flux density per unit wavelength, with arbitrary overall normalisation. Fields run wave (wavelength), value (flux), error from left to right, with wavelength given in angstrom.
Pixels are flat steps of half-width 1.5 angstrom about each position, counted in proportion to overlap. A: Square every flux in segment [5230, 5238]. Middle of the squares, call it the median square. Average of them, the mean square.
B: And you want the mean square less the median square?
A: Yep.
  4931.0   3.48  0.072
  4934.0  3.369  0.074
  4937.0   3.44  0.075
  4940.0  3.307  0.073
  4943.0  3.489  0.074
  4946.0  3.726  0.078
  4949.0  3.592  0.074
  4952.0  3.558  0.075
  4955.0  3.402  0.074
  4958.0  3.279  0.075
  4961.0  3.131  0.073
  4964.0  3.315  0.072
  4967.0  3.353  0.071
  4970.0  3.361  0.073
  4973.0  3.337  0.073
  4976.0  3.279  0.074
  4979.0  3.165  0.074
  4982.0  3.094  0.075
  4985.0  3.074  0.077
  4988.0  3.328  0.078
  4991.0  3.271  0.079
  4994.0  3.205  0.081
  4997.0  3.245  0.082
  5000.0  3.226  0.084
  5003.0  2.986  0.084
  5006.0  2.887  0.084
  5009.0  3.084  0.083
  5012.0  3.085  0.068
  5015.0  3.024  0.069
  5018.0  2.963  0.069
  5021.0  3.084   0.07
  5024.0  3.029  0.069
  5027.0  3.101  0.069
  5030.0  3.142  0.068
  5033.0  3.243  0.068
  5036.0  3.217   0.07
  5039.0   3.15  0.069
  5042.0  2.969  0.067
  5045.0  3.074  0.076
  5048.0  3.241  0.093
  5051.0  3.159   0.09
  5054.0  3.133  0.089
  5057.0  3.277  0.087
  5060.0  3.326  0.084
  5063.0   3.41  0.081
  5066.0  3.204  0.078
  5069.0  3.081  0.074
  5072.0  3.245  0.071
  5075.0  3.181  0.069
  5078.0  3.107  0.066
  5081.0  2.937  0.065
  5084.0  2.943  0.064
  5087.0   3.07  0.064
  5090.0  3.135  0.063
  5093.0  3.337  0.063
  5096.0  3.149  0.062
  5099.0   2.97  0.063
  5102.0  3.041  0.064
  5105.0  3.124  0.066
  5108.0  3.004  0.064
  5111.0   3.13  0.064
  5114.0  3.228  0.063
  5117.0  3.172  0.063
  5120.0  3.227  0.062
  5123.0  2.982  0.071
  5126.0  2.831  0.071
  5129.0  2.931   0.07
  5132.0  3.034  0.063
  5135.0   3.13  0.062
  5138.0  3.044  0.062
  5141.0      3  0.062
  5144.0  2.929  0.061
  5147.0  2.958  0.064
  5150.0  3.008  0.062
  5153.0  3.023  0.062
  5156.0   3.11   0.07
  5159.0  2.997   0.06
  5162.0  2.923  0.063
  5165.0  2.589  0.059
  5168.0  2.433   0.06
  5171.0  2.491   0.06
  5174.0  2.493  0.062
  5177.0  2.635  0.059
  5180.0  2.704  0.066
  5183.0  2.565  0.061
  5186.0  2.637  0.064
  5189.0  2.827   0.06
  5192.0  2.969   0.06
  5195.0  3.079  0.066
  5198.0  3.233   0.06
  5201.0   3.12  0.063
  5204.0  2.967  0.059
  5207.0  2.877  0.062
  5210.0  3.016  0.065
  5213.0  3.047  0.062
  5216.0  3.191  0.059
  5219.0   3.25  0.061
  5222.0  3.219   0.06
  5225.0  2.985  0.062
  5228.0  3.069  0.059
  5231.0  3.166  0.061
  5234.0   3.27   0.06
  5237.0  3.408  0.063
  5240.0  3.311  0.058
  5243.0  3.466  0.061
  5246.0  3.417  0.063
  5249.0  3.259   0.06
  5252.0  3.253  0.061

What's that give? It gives 0.08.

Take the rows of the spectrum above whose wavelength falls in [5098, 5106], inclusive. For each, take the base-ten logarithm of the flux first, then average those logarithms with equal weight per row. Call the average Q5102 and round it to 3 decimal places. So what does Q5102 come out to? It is 0.483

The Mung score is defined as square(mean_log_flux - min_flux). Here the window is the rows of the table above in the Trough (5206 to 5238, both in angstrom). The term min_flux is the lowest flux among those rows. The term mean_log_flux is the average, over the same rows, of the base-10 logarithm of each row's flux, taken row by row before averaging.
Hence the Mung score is 5.67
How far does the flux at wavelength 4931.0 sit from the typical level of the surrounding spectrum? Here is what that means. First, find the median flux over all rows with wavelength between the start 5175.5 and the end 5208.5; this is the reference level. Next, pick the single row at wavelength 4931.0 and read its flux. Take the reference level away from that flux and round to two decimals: 0.60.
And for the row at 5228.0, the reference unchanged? 0.19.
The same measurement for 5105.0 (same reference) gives 0.25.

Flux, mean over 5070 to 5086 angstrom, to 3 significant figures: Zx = 3.08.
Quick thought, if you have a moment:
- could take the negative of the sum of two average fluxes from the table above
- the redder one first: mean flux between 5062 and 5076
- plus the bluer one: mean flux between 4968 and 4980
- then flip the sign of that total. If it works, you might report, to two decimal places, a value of -6.51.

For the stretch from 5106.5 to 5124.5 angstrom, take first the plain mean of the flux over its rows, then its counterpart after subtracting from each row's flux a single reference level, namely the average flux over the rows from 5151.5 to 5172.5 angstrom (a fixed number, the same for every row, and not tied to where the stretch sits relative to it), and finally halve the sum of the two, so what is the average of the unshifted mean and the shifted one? 1.73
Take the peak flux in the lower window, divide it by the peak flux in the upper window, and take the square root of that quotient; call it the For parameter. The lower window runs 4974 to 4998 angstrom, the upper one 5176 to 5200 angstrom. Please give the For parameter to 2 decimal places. 1.01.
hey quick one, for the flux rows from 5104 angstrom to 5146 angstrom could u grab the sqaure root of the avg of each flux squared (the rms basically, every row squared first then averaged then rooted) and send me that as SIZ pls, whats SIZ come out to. 3.06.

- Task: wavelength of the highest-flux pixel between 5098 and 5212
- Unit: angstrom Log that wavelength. 5198.0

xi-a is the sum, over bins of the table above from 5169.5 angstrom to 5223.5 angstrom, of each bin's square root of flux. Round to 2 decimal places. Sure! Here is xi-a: 30.66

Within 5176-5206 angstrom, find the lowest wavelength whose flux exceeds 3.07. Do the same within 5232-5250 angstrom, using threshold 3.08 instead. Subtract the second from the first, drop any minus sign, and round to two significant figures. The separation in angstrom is 39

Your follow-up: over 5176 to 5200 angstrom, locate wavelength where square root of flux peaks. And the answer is 5198.0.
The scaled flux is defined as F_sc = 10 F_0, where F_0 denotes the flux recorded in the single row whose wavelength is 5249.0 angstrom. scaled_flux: 32.6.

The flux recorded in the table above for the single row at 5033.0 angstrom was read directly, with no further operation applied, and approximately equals 3.243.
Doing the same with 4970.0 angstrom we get 3.361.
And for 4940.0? 3.307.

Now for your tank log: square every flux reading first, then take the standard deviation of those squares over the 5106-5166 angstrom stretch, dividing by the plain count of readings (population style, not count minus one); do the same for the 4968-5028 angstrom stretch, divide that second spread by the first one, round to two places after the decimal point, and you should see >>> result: 1.00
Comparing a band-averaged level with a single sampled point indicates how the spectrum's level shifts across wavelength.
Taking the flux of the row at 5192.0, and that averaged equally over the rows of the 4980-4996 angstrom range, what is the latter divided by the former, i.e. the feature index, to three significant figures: 1.08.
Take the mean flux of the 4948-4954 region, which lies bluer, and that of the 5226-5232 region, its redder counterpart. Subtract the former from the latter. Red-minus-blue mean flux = -0.46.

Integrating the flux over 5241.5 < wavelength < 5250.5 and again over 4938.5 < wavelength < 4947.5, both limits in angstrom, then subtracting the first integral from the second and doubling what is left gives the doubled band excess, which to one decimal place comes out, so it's 2.3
